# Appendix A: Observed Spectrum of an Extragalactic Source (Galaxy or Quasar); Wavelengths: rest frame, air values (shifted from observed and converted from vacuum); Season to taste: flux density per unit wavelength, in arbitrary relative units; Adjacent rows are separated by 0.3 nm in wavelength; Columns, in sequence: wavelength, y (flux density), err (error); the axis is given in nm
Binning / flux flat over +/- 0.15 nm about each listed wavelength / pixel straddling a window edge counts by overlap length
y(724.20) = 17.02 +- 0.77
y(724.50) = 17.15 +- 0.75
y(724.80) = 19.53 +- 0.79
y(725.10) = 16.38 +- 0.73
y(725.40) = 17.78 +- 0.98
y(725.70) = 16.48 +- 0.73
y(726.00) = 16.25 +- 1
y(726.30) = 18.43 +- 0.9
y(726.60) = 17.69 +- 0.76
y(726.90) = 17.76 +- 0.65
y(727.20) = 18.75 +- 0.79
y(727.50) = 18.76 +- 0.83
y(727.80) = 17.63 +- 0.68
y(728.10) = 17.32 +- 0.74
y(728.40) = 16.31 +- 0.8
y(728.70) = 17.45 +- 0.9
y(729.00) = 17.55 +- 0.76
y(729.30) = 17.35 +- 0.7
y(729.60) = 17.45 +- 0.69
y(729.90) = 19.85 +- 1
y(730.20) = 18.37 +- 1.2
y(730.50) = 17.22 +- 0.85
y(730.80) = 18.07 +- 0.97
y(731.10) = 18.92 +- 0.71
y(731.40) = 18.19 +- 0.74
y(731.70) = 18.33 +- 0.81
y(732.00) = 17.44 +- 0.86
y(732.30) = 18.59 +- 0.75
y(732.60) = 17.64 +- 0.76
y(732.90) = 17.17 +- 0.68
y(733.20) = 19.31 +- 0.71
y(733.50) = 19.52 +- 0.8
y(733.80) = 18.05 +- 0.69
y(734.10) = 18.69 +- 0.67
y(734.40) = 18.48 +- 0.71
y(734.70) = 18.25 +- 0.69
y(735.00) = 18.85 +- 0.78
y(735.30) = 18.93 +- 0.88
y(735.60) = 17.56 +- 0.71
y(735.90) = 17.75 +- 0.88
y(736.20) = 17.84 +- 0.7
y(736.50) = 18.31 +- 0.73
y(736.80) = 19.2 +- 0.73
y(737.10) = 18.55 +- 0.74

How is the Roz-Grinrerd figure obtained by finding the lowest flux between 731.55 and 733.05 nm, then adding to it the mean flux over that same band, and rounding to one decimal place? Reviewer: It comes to 35.0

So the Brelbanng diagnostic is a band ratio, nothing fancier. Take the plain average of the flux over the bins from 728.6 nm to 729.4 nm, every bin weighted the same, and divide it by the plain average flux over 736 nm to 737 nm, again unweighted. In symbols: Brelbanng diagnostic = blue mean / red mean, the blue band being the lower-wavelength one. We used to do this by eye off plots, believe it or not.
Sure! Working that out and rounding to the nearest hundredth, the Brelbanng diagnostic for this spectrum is 0.95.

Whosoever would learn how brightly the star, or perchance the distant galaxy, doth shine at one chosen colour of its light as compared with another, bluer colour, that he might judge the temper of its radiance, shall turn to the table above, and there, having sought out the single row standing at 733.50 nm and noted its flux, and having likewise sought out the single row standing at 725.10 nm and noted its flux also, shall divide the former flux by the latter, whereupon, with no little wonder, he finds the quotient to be 1.19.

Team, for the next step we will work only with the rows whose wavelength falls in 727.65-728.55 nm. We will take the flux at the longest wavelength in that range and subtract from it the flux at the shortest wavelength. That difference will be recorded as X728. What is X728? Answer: -1.3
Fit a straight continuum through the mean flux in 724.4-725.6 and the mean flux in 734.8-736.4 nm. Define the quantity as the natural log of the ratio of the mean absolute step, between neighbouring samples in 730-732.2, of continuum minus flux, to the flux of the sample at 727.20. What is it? -3.19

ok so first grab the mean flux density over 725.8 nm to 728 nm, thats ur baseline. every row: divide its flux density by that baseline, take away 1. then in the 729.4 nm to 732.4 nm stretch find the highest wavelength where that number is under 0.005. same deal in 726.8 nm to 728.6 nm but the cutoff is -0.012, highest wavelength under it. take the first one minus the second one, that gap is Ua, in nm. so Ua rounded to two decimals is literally 3.60 nm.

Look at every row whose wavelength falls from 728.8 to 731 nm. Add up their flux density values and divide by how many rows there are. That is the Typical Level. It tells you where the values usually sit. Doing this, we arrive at 18.0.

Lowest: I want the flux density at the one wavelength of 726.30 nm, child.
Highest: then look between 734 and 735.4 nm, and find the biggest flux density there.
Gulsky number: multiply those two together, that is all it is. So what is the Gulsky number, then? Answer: 349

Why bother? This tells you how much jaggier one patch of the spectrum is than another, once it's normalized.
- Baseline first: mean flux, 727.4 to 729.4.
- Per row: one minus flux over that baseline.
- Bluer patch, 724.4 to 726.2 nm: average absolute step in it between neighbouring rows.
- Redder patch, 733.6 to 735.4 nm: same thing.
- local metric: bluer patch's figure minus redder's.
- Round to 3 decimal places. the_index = 0.077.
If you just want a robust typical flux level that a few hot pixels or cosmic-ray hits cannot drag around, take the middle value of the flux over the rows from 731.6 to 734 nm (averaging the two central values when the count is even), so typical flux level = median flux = 18.2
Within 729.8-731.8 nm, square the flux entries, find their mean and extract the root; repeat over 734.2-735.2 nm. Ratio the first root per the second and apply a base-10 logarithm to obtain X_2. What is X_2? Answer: -0.002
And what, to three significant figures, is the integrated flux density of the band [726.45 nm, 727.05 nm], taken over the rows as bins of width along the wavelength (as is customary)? 10.6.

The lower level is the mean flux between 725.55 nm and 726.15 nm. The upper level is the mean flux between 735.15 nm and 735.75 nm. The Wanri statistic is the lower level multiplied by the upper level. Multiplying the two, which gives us 299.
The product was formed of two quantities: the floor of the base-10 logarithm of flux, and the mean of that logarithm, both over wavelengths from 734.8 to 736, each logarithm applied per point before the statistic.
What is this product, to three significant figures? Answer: 1.57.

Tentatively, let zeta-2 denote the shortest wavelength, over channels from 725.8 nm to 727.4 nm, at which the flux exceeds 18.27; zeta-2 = 726.30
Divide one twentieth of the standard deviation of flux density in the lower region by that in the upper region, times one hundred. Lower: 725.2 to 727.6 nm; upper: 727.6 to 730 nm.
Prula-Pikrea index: 4.8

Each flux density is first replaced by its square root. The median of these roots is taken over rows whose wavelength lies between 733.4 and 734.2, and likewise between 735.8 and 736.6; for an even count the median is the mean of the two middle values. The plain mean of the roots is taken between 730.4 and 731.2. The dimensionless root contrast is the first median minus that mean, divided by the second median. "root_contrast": 0.017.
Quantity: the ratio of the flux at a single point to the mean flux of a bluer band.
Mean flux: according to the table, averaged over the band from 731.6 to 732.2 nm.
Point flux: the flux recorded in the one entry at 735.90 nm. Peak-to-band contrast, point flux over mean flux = 0.99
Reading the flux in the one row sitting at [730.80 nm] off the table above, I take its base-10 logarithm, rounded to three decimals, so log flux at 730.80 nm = 1.257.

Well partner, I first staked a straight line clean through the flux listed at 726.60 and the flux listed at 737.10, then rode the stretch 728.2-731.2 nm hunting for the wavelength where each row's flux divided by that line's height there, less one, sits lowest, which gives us 728.40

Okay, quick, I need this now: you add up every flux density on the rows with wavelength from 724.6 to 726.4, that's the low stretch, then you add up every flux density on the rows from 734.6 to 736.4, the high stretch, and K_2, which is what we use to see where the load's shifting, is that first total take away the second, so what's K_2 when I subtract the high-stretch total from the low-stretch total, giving -4.3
